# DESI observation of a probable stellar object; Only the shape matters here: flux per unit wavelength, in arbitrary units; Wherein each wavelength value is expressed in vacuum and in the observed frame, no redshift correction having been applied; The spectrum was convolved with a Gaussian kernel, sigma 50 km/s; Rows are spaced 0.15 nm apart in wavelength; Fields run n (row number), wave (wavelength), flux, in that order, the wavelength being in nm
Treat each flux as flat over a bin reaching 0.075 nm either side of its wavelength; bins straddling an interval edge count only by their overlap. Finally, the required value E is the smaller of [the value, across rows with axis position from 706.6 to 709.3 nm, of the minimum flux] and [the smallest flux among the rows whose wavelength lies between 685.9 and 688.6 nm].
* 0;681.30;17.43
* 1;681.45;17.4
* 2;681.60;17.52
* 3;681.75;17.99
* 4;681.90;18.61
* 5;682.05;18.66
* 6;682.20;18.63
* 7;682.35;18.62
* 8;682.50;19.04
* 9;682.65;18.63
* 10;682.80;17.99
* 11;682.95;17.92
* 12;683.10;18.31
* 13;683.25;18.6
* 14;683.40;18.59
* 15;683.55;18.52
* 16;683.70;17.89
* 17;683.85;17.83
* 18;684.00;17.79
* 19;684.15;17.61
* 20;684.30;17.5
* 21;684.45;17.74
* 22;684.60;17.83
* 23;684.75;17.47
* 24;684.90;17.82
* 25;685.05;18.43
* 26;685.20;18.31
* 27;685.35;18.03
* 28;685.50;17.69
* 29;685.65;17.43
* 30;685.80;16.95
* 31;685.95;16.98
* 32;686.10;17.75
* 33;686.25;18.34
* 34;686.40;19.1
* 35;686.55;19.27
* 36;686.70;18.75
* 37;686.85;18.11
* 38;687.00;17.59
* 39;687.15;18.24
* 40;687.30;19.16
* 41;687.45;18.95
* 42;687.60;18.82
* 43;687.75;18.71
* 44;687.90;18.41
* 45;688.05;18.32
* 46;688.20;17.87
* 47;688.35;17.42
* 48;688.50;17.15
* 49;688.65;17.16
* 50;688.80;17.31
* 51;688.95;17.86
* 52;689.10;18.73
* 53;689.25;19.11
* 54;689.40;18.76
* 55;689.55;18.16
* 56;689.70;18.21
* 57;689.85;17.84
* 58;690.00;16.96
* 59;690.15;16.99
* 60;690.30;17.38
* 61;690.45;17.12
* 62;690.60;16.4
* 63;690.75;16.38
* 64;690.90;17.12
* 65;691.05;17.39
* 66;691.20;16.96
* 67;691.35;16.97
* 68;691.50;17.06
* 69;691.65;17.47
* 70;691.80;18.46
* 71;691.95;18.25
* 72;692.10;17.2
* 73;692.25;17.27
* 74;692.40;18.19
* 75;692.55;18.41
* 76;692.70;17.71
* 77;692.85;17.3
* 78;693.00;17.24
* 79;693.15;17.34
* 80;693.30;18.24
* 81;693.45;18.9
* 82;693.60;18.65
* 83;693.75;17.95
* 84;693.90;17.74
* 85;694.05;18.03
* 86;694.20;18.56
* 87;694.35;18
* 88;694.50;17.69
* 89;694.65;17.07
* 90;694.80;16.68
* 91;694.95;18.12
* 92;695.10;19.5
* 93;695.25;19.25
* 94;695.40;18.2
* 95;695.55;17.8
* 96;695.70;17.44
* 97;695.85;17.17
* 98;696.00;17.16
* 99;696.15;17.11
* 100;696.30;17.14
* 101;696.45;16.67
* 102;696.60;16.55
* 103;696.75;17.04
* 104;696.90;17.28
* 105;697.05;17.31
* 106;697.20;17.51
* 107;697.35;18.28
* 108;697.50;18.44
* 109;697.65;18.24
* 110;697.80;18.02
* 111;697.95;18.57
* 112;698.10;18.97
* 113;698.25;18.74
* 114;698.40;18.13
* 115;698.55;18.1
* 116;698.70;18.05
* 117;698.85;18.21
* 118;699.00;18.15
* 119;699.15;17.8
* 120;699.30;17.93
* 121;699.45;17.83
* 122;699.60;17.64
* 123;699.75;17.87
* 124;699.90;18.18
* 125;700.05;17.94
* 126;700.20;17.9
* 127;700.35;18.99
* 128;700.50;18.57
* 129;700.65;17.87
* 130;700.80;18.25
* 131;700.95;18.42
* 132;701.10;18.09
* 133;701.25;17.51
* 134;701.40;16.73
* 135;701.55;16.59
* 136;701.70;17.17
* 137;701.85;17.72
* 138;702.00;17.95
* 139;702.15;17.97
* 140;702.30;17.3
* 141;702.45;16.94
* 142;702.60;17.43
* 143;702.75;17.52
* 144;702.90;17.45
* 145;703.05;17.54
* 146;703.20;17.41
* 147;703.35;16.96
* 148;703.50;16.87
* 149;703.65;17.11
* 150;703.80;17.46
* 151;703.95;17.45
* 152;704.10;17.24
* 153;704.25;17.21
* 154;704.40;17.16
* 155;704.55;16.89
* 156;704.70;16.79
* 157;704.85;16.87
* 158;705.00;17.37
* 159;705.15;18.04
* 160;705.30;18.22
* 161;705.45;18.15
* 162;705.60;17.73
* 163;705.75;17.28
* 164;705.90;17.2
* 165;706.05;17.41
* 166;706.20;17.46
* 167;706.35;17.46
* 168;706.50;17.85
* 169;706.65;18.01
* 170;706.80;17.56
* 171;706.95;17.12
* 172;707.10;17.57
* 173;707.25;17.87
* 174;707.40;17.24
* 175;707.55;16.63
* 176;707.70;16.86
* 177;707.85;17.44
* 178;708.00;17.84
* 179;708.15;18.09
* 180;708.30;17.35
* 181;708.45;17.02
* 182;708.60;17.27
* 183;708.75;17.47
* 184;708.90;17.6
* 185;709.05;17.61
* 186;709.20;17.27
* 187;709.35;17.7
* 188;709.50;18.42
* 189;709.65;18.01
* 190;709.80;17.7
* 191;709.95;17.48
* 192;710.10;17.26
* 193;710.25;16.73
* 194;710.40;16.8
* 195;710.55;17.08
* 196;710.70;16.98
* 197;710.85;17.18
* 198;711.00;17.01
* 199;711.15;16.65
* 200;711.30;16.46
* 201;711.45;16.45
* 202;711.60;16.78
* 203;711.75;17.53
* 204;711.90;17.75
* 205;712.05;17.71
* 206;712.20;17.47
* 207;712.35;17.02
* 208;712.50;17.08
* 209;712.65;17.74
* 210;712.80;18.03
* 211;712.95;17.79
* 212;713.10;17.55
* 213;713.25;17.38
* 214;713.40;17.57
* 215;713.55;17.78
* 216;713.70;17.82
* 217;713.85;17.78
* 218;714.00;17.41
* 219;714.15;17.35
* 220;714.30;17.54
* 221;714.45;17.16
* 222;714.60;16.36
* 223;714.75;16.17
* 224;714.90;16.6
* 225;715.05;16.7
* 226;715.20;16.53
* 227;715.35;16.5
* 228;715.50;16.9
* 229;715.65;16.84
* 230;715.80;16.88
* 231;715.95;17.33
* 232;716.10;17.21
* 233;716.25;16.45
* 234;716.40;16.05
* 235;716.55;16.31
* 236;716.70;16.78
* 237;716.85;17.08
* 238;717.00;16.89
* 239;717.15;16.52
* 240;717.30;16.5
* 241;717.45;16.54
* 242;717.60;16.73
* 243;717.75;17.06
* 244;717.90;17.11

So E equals 16.6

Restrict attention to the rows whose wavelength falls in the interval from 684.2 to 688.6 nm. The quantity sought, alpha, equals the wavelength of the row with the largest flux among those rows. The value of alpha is 686.55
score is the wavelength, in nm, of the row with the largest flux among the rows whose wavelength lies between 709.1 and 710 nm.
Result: 709.50 nm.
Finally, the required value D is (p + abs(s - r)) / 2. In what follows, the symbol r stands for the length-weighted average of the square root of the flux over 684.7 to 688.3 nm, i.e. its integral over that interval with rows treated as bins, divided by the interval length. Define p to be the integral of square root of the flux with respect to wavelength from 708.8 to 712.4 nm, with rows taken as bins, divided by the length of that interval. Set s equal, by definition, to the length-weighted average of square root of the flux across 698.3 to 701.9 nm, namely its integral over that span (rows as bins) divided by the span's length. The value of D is 2.09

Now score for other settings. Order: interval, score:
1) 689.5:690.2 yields 689.70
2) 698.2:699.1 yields 698.25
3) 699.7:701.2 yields 700.35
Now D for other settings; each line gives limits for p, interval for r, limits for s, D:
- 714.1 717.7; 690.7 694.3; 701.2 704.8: 2.07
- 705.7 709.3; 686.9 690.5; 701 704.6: 2.13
